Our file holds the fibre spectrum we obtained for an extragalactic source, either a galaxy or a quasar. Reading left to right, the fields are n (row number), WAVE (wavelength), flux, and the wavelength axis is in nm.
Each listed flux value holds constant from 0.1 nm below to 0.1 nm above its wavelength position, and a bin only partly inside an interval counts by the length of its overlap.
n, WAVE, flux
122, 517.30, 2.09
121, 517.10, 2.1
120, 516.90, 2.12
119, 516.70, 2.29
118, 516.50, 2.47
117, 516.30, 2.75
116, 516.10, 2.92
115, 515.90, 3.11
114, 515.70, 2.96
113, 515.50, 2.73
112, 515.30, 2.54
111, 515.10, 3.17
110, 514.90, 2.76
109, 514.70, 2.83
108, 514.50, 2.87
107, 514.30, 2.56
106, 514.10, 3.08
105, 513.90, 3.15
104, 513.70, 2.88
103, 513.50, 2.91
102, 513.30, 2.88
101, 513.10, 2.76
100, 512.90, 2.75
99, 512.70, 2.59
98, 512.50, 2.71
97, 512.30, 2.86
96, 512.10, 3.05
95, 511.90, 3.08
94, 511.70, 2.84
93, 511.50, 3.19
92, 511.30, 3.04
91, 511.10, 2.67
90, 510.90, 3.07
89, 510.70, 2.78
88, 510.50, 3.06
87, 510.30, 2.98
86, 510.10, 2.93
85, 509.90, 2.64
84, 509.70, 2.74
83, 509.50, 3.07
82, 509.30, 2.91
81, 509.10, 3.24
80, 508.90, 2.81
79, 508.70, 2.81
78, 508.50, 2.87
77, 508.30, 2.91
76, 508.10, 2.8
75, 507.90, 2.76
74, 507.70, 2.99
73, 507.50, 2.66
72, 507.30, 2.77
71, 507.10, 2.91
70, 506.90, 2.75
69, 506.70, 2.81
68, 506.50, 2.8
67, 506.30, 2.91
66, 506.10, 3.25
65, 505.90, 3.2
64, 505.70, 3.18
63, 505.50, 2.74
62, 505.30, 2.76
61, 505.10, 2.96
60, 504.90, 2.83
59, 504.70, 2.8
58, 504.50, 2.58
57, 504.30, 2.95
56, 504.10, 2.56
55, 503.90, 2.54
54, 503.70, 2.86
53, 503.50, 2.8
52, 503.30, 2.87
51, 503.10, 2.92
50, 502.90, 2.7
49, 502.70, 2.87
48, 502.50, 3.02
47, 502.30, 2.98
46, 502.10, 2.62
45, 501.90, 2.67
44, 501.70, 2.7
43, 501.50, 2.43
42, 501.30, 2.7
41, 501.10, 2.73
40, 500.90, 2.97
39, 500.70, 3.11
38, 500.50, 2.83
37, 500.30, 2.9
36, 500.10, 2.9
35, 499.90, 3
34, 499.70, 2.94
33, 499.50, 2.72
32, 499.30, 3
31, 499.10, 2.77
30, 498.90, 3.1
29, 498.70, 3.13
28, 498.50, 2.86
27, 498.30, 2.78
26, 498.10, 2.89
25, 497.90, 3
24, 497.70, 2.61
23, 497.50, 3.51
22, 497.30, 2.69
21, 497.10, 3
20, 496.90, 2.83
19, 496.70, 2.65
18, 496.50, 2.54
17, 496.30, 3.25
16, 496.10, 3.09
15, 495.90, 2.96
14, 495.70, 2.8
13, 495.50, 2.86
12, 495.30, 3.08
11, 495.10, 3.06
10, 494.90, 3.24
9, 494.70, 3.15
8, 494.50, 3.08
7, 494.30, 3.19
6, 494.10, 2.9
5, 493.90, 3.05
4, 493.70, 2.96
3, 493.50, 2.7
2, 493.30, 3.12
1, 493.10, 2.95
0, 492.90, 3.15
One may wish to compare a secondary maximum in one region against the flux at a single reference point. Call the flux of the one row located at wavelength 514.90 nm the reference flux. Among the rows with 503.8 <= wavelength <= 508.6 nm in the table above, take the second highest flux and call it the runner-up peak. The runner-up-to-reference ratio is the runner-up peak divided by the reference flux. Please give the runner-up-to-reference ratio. 1.16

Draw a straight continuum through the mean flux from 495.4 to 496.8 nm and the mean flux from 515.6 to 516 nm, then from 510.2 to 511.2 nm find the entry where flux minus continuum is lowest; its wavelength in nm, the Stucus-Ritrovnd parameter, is 511.10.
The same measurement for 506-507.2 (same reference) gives 506.90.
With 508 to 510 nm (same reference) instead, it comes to 509.90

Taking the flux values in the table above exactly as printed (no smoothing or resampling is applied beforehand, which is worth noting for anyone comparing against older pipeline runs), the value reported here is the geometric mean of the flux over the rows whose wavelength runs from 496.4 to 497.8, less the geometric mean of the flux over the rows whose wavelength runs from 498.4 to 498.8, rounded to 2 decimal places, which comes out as -0.17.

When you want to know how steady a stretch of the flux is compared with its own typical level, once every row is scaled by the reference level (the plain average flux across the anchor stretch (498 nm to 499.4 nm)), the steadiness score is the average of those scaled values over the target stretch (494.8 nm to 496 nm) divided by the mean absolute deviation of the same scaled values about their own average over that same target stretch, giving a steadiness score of 24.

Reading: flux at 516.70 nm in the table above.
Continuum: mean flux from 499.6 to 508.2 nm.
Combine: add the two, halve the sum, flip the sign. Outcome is -2.6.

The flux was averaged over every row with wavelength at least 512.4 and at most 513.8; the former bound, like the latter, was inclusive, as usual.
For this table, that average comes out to 2.783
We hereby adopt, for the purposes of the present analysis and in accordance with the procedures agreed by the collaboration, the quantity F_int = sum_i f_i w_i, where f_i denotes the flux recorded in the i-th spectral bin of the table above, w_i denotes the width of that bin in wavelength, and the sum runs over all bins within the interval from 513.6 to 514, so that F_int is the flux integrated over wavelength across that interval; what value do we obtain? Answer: 1.206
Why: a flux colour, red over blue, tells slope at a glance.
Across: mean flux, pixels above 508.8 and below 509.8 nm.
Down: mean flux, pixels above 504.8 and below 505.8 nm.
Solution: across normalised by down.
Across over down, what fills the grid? 1.02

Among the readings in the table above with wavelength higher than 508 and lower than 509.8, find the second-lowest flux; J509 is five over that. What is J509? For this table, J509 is 1.79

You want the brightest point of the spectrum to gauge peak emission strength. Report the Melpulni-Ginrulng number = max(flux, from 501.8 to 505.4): 3.02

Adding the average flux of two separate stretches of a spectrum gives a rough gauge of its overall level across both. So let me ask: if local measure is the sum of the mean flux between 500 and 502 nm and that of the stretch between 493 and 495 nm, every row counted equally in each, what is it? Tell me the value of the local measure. 5.83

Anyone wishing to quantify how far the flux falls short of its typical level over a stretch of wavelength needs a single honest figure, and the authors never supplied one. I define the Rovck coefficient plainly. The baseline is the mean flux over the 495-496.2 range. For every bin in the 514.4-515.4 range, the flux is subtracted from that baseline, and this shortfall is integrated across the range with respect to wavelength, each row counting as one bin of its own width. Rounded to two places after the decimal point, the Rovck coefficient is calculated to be 0.14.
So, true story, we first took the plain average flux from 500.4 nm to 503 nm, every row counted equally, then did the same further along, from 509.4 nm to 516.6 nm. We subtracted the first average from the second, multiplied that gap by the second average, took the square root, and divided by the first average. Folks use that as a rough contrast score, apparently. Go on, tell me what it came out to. 0.17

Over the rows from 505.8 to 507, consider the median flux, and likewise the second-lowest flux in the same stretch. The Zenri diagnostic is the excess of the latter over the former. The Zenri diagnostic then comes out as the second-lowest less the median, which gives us -0.06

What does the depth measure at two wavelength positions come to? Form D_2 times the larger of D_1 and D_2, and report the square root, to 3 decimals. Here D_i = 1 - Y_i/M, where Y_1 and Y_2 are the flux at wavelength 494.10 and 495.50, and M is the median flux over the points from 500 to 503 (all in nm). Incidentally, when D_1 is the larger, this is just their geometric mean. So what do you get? 0.011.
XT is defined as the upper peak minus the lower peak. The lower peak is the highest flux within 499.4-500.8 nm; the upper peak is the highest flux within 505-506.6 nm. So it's 0.1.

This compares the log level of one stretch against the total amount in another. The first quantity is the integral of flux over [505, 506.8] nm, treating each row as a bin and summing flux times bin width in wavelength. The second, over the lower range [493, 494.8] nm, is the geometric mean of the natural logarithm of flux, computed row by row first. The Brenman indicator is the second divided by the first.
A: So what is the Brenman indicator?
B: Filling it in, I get 0.207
